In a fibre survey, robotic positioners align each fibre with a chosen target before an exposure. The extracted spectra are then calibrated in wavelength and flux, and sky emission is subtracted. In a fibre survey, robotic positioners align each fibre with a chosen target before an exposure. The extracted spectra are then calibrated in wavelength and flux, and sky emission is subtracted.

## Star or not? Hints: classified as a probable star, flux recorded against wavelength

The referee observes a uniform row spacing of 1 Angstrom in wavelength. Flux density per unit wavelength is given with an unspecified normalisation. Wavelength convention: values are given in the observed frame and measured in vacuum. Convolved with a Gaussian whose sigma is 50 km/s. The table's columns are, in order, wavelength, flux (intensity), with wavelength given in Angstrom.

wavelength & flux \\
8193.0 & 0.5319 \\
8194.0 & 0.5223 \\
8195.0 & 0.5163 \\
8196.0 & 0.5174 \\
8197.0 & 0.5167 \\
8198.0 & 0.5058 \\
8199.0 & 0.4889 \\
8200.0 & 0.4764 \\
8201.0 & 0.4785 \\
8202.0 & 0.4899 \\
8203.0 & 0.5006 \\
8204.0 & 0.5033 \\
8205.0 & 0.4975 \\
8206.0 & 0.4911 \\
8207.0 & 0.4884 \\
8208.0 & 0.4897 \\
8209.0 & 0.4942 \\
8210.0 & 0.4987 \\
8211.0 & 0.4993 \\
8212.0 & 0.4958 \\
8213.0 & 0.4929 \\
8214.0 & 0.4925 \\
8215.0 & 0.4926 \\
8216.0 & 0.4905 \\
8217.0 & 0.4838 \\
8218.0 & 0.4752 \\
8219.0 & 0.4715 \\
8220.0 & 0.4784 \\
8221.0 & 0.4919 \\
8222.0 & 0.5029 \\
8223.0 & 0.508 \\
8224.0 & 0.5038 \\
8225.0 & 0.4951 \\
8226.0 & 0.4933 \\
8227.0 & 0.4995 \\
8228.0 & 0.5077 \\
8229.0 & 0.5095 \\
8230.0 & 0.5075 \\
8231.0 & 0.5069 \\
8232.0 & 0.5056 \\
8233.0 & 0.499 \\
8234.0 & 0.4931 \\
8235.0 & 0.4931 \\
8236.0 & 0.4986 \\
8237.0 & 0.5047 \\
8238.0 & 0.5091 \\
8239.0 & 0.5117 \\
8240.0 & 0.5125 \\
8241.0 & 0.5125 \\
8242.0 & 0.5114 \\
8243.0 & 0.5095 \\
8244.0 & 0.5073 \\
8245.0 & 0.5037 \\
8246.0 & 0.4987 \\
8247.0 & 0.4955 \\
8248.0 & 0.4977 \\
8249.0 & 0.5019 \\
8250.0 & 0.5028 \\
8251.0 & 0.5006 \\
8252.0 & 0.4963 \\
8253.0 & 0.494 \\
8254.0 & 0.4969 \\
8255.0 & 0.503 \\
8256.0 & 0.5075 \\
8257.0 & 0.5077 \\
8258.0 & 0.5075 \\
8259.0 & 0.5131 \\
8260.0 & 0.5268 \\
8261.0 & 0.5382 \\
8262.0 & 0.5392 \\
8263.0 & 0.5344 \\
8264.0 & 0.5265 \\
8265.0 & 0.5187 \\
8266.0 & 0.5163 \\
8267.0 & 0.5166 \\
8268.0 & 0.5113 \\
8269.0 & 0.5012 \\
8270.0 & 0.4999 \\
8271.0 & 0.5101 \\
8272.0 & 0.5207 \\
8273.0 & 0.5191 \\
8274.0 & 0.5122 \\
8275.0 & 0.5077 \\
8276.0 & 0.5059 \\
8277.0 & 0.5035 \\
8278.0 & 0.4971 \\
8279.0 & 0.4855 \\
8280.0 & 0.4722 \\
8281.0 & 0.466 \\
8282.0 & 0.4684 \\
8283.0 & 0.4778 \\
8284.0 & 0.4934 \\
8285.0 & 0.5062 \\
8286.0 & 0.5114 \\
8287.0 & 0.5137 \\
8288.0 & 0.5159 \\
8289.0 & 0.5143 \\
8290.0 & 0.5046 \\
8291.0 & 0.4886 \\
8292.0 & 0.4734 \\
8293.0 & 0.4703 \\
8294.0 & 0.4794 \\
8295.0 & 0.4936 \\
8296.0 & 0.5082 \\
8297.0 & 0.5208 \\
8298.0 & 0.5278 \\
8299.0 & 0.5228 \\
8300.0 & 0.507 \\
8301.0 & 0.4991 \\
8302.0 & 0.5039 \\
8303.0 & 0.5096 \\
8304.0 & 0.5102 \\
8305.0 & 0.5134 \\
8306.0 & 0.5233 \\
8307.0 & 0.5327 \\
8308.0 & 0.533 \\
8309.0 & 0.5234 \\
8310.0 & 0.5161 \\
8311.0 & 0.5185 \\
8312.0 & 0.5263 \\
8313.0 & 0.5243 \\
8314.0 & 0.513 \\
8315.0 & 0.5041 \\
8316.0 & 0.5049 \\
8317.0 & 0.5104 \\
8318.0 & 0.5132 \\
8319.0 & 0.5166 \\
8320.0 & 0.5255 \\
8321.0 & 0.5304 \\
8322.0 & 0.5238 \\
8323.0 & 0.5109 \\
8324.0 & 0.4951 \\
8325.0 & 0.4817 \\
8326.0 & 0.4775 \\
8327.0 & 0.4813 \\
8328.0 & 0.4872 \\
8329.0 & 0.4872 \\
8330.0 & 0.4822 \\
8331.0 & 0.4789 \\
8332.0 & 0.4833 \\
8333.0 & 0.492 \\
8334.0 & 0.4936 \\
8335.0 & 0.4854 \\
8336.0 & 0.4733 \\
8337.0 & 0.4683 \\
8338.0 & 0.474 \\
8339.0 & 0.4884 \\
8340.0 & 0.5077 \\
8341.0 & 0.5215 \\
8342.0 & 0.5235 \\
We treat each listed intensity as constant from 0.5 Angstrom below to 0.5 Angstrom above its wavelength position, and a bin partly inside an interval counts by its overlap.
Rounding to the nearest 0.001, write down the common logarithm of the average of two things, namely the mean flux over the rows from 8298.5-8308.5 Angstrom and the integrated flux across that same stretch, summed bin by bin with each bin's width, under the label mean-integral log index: 0.453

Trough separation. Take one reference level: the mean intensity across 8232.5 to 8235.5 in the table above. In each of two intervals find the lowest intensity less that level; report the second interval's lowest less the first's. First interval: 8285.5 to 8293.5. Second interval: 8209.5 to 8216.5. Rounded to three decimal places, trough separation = 0.020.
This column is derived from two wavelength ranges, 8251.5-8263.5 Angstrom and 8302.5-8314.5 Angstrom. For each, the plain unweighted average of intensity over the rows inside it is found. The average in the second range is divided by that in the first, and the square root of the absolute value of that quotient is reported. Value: 1.006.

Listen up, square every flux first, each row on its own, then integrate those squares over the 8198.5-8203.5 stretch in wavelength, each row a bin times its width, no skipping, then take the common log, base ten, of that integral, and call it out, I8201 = 0.074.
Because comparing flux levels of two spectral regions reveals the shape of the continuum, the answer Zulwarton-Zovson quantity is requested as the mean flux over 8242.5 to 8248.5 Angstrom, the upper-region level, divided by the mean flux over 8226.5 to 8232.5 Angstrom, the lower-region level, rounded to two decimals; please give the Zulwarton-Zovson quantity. 0.99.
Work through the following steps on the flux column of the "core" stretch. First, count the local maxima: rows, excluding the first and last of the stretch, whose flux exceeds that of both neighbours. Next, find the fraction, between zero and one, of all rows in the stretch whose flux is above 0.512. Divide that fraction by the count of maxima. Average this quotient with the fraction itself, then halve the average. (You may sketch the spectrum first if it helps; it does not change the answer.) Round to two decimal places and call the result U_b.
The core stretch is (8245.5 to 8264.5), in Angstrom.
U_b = 0.11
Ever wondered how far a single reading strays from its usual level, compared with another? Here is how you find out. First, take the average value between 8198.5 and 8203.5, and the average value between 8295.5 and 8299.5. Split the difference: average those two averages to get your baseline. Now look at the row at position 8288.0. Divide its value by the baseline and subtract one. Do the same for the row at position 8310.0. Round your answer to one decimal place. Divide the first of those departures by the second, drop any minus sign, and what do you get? 1.0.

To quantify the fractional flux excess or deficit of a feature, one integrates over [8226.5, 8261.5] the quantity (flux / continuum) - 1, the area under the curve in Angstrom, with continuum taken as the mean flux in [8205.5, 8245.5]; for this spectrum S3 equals 0.50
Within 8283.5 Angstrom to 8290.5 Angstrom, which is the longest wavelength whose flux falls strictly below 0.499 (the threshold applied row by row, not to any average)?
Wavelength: 8284.0 Angstrom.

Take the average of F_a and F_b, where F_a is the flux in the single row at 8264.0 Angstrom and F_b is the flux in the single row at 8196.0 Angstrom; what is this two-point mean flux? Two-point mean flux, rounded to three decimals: 0.522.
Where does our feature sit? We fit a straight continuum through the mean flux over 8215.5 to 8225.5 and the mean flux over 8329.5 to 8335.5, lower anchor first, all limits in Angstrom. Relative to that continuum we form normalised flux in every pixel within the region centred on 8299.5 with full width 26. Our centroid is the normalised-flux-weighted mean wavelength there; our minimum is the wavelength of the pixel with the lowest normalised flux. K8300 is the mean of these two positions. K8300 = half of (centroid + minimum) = 8296.3 Angstrom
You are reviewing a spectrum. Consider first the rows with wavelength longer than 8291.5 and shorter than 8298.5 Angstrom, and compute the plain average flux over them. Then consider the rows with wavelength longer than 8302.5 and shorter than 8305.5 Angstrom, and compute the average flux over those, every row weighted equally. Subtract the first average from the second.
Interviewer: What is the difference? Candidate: 0.01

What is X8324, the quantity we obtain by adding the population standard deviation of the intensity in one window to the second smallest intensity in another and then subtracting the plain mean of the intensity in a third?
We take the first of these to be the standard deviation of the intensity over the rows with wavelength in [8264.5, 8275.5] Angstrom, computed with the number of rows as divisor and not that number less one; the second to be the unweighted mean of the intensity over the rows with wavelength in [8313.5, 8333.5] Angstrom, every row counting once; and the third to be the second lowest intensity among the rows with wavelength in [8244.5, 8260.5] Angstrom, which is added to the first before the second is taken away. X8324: 0.0023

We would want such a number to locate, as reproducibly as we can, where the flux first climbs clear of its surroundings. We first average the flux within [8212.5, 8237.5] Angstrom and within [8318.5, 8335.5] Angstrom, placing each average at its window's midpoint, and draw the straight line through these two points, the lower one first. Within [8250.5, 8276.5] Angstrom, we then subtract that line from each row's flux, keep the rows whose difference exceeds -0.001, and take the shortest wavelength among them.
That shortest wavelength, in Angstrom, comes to 8251.0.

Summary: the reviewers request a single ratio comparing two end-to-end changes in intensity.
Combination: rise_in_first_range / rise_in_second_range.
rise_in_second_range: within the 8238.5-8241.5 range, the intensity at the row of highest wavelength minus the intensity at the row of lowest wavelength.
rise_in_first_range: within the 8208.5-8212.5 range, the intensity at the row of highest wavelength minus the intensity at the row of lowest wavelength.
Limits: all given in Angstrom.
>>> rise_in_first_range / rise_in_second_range 2.0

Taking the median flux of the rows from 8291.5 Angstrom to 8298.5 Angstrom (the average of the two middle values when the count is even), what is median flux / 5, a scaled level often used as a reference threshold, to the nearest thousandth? 0.099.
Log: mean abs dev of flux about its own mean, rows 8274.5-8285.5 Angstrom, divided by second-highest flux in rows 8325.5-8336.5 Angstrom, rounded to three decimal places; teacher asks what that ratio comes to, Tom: 0.029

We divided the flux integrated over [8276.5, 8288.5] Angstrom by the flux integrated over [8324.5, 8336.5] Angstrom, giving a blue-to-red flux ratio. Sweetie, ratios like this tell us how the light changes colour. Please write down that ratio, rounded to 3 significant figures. 1.02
